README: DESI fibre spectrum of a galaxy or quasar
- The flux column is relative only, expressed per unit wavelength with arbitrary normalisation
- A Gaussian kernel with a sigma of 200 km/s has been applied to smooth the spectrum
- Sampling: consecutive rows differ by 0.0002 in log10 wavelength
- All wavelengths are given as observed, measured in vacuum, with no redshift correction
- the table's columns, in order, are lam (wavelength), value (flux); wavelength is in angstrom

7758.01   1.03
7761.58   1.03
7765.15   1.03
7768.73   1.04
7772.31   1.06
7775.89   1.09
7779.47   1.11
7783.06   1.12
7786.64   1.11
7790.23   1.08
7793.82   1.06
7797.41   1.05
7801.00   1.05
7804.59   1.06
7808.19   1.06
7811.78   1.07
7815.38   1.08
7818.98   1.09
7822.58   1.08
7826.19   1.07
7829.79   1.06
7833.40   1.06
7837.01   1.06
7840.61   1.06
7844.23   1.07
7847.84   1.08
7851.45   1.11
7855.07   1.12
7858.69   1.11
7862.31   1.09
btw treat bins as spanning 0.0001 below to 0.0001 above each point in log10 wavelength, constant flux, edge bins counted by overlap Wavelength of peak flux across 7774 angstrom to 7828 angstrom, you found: 7783.06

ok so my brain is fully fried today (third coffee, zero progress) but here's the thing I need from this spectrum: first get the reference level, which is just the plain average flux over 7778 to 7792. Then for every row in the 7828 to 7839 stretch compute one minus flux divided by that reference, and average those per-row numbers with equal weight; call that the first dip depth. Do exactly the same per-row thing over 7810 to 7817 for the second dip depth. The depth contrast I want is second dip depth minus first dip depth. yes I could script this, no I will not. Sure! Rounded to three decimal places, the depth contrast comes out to -0.014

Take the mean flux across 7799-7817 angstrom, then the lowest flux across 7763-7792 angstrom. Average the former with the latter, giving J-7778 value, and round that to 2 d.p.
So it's 1.05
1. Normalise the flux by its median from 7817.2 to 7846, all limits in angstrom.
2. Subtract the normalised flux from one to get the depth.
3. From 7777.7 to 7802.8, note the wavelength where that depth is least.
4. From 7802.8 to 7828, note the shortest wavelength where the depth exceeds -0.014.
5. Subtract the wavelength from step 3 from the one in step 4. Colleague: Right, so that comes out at 21.5 angstrom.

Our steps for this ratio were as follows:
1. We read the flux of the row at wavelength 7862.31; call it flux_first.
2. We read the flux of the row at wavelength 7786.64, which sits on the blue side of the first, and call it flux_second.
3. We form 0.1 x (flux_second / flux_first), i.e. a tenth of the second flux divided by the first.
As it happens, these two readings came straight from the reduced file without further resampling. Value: 0.102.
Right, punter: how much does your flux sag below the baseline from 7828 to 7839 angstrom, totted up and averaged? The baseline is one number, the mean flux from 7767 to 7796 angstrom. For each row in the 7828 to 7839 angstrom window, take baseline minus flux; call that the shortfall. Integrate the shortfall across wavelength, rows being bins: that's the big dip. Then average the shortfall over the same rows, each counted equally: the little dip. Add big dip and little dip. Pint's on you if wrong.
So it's 0.28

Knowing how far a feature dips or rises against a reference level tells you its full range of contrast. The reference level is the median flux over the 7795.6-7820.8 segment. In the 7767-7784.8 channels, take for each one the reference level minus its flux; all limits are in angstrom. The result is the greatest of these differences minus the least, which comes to 0.08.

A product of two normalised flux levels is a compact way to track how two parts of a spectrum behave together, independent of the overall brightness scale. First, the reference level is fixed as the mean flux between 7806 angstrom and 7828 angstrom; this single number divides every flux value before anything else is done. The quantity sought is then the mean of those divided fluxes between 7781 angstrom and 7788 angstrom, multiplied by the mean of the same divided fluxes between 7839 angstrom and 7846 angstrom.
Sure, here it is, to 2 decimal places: 1.03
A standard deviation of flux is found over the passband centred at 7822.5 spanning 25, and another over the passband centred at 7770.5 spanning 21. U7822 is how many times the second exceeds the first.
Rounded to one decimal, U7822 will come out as 3.0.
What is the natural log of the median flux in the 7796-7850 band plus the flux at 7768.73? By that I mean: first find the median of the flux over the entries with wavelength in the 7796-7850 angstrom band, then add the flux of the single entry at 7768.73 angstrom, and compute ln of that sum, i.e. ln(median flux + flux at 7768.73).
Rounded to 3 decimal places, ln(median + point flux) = 0.742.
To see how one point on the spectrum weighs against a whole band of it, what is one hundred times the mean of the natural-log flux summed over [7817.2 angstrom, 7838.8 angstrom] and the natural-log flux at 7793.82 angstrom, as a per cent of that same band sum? 57.2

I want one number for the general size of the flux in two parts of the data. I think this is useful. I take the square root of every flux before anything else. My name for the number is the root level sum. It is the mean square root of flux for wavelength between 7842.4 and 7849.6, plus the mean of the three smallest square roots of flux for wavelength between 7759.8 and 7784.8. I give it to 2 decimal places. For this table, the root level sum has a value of 2.05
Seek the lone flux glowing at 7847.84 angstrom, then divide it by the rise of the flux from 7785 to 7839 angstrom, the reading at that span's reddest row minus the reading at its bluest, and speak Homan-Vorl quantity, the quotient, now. -22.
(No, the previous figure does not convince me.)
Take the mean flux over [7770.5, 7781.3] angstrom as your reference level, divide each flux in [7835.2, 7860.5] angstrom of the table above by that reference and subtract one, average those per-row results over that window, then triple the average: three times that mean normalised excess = 0.00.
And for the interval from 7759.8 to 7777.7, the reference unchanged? -0.10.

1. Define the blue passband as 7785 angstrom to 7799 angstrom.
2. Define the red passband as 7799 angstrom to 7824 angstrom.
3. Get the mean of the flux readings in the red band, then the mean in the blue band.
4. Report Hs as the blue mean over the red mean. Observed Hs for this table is 1.00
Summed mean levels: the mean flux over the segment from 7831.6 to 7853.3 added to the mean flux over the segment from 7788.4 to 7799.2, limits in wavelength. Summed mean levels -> 2.137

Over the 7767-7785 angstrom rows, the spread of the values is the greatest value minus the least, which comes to 0.080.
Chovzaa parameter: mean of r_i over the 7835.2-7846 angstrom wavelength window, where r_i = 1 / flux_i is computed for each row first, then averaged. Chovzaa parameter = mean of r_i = 0.940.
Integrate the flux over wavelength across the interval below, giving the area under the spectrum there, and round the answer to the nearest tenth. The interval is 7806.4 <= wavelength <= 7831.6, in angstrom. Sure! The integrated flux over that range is 27.0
